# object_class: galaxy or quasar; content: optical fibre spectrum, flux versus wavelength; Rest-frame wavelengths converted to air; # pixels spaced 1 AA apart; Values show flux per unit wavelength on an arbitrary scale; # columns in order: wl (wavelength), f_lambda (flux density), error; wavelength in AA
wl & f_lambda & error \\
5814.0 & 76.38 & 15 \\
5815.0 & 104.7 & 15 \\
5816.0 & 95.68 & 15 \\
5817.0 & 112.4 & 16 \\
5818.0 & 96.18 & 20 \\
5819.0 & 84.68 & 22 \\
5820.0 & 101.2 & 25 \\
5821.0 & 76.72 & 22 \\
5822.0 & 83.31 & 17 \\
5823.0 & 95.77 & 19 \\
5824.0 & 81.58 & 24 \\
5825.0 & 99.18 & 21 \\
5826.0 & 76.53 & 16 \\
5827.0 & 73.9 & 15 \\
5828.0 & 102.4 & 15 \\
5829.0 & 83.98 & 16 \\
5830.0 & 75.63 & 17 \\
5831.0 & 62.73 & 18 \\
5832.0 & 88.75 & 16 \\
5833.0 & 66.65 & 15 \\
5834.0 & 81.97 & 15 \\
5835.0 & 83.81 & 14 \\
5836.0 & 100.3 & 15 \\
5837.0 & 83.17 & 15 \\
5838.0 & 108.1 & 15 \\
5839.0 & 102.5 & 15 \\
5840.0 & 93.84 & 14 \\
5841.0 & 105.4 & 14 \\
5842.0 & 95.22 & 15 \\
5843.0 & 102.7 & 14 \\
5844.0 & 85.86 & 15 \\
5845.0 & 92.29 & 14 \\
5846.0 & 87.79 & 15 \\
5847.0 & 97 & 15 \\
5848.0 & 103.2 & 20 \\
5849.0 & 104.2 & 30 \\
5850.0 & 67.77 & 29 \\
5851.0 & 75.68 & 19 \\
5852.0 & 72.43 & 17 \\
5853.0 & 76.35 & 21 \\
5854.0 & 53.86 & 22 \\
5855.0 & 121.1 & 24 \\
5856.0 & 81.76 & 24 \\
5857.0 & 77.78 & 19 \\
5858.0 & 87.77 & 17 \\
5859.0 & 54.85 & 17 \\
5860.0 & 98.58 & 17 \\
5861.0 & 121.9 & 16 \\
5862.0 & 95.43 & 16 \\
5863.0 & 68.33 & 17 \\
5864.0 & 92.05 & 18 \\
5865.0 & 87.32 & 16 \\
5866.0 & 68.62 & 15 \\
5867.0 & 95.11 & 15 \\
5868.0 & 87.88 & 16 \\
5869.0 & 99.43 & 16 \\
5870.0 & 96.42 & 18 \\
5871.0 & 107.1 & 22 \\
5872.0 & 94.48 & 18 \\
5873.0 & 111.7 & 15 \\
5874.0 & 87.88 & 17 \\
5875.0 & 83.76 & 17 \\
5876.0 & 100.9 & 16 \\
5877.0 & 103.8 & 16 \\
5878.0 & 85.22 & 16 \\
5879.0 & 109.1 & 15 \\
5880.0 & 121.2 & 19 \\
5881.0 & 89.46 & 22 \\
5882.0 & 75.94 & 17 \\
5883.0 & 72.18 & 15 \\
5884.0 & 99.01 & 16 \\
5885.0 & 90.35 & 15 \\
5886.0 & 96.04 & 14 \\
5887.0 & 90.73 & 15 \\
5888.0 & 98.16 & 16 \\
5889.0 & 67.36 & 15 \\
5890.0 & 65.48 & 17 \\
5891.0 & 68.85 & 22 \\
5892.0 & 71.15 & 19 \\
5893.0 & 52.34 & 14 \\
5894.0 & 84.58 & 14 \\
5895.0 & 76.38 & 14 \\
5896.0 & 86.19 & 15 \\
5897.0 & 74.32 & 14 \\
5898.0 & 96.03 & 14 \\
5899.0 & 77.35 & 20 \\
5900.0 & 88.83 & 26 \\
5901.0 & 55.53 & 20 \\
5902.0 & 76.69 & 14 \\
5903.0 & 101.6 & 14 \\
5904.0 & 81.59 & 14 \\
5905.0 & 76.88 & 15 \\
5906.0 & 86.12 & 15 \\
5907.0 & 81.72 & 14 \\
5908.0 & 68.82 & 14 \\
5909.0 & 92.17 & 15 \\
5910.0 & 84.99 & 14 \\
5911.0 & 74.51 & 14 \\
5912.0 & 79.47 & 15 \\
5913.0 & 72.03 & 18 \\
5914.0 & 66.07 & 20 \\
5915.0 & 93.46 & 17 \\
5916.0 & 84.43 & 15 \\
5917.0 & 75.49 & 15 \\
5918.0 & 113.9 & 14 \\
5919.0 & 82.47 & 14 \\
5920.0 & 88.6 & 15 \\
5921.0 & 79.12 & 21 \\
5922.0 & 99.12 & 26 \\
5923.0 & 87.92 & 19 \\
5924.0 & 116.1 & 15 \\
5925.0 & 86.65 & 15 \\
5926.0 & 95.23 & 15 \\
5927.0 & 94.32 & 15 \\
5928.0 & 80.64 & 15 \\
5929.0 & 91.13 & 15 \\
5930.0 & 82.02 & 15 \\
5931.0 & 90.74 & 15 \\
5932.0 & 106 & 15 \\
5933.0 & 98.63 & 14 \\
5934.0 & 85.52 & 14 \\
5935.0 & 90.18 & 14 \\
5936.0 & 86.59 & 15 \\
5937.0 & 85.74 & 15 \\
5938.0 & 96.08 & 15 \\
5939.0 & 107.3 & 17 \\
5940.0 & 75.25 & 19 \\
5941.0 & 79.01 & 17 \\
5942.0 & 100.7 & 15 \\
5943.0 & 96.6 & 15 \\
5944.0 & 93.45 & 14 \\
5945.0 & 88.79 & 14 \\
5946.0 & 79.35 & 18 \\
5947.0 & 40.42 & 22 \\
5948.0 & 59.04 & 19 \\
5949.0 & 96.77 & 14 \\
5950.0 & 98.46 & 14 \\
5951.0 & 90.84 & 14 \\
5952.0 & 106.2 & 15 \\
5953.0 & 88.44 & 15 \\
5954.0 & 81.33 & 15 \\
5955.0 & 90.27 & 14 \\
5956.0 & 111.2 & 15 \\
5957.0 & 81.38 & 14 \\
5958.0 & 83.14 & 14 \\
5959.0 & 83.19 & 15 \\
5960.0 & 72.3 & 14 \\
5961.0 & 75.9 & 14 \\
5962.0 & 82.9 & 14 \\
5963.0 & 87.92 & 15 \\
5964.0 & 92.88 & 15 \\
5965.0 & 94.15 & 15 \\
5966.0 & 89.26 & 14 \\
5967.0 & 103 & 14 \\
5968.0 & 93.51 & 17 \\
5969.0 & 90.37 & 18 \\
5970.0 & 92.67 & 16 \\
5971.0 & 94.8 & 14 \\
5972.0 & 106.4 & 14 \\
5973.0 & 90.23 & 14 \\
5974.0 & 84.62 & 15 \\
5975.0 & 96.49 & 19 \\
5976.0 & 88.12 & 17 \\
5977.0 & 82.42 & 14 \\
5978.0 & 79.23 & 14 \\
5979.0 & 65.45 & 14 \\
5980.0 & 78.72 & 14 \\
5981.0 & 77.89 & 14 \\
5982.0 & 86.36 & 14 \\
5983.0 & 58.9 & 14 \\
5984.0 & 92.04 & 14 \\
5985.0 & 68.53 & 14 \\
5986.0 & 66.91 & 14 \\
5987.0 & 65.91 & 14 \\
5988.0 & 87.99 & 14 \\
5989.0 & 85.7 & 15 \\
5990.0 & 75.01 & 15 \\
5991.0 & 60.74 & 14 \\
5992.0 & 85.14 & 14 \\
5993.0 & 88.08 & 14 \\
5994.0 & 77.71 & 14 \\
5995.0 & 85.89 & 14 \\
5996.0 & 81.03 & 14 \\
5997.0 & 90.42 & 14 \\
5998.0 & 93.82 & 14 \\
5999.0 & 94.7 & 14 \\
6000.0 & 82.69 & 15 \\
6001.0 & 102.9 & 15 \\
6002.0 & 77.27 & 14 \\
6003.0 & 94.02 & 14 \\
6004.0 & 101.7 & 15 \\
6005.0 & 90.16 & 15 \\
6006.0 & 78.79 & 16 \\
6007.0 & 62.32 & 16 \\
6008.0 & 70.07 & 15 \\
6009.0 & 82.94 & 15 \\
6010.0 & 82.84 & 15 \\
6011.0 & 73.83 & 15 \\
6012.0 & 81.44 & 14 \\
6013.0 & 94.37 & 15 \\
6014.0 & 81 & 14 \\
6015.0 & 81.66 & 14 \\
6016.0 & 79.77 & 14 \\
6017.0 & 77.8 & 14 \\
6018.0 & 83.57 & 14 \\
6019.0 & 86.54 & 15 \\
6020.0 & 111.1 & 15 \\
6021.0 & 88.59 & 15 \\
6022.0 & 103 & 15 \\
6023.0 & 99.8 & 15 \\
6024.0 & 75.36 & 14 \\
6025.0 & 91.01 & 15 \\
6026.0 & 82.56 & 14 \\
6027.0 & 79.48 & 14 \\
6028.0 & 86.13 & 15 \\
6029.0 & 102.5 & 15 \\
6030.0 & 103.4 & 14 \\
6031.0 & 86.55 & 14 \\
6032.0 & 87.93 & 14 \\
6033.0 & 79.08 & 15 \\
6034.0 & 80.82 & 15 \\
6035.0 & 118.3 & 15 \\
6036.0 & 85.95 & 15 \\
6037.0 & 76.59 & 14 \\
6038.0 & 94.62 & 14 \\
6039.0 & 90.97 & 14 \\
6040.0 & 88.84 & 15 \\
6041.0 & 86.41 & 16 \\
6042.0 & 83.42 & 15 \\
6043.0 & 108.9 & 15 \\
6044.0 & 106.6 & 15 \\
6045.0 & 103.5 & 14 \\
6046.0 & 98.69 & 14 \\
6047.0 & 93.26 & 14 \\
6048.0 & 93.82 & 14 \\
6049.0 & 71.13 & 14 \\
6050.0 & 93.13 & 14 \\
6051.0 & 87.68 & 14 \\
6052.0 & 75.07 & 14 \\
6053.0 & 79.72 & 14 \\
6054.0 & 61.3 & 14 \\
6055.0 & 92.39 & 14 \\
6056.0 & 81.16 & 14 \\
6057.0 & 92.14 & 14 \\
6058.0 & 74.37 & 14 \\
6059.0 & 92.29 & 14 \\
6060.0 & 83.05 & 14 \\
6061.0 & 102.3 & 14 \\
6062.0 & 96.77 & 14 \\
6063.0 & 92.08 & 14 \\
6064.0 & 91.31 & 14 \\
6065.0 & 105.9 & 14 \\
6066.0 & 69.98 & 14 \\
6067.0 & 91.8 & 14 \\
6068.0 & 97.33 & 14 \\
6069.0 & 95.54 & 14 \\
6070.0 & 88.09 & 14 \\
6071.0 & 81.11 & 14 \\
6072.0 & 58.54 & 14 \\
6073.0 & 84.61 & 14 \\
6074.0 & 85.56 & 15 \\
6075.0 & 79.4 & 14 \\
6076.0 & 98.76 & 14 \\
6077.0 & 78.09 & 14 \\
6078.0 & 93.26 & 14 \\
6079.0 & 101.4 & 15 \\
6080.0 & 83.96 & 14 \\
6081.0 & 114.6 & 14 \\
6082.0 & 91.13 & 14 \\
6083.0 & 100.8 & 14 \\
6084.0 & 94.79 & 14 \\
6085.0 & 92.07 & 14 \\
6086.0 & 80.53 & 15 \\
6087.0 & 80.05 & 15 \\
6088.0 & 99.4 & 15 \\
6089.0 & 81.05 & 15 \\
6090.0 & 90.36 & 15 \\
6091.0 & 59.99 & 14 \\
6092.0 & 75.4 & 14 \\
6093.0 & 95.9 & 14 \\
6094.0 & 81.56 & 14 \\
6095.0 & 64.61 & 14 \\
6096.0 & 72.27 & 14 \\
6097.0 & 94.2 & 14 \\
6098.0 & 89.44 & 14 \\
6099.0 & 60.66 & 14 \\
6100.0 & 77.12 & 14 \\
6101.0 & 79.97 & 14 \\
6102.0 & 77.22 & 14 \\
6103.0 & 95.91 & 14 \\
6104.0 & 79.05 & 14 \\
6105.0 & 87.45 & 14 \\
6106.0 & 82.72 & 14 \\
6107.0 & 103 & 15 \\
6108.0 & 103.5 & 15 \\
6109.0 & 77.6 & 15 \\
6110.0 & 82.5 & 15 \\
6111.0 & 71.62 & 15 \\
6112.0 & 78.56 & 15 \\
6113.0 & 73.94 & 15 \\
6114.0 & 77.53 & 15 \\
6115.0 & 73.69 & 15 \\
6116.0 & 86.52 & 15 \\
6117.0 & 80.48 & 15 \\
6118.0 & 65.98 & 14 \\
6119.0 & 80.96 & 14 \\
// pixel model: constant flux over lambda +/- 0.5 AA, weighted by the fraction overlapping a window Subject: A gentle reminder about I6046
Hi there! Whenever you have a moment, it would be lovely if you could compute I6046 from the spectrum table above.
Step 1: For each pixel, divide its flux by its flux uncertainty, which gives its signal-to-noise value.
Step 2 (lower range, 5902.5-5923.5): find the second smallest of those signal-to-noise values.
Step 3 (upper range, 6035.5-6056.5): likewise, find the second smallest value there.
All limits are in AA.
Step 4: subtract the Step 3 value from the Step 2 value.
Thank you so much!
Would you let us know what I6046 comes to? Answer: -1.3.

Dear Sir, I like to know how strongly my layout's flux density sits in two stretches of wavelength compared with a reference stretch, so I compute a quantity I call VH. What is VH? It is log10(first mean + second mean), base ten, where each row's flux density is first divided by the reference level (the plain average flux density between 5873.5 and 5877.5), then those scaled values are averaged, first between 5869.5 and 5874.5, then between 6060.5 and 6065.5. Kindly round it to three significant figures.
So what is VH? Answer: 0.321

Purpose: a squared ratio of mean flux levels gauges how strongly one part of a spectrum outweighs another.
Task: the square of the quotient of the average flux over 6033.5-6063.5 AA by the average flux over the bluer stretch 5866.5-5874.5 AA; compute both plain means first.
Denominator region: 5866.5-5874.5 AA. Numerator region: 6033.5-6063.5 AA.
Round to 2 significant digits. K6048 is 0.84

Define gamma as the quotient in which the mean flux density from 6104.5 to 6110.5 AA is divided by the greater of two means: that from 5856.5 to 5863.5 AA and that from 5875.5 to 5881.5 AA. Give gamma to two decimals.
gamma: 0.88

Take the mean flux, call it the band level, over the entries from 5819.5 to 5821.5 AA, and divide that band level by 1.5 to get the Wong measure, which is 59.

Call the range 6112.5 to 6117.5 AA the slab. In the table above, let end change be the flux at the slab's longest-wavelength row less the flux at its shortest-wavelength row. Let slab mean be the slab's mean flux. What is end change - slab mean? -72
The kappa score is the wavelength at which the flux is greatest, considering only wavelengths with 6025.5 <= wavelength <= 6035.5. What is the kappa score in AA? 6035.0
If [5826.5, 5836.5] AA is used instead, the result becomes 5828.0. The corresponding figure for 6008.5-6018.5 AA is 6013.0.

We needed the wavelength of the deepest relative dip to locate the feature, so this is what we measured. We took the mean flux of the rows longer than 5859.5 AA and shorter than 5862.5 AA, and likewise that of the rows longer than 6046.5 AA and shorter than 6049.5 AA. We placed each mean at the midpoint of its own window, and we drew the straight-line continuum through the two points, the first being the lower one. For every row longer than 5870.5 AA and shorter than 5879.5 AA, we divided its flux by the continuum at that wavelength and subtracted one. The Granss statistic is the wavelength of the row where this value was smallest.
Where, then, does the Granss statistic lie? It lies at 5875.0 AA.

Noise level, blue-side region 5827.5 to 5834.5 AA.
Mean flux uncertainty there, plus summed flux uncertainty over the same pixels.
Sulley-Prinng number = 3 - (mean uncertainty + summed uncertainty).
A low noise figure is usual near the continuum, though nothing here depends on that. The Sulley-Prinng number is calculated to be -125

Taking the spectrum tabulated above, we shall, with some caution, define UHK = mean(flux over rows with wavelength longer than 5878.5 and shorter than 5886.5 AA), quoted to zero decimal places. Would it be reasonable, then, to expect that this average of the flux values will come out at 94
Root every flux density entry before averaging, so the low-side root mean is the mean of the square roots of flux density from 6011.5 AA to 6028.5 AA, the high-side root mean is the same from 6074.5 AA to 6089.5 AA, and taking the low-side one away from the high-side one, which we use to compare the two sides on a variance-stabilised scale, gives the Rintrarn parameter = 0.21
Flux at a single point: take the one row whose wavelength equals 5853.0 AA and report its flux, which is 76.35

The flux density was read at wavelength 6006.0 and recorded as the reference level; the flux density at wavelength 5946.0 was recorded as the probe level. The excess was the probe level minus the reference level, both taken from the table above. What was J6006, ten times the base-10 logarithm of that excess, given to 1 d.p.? -2.5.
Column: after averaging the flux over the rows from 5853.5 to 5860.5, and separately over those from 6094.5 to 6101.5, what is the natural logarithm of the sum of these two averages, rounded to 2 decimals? 5.07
